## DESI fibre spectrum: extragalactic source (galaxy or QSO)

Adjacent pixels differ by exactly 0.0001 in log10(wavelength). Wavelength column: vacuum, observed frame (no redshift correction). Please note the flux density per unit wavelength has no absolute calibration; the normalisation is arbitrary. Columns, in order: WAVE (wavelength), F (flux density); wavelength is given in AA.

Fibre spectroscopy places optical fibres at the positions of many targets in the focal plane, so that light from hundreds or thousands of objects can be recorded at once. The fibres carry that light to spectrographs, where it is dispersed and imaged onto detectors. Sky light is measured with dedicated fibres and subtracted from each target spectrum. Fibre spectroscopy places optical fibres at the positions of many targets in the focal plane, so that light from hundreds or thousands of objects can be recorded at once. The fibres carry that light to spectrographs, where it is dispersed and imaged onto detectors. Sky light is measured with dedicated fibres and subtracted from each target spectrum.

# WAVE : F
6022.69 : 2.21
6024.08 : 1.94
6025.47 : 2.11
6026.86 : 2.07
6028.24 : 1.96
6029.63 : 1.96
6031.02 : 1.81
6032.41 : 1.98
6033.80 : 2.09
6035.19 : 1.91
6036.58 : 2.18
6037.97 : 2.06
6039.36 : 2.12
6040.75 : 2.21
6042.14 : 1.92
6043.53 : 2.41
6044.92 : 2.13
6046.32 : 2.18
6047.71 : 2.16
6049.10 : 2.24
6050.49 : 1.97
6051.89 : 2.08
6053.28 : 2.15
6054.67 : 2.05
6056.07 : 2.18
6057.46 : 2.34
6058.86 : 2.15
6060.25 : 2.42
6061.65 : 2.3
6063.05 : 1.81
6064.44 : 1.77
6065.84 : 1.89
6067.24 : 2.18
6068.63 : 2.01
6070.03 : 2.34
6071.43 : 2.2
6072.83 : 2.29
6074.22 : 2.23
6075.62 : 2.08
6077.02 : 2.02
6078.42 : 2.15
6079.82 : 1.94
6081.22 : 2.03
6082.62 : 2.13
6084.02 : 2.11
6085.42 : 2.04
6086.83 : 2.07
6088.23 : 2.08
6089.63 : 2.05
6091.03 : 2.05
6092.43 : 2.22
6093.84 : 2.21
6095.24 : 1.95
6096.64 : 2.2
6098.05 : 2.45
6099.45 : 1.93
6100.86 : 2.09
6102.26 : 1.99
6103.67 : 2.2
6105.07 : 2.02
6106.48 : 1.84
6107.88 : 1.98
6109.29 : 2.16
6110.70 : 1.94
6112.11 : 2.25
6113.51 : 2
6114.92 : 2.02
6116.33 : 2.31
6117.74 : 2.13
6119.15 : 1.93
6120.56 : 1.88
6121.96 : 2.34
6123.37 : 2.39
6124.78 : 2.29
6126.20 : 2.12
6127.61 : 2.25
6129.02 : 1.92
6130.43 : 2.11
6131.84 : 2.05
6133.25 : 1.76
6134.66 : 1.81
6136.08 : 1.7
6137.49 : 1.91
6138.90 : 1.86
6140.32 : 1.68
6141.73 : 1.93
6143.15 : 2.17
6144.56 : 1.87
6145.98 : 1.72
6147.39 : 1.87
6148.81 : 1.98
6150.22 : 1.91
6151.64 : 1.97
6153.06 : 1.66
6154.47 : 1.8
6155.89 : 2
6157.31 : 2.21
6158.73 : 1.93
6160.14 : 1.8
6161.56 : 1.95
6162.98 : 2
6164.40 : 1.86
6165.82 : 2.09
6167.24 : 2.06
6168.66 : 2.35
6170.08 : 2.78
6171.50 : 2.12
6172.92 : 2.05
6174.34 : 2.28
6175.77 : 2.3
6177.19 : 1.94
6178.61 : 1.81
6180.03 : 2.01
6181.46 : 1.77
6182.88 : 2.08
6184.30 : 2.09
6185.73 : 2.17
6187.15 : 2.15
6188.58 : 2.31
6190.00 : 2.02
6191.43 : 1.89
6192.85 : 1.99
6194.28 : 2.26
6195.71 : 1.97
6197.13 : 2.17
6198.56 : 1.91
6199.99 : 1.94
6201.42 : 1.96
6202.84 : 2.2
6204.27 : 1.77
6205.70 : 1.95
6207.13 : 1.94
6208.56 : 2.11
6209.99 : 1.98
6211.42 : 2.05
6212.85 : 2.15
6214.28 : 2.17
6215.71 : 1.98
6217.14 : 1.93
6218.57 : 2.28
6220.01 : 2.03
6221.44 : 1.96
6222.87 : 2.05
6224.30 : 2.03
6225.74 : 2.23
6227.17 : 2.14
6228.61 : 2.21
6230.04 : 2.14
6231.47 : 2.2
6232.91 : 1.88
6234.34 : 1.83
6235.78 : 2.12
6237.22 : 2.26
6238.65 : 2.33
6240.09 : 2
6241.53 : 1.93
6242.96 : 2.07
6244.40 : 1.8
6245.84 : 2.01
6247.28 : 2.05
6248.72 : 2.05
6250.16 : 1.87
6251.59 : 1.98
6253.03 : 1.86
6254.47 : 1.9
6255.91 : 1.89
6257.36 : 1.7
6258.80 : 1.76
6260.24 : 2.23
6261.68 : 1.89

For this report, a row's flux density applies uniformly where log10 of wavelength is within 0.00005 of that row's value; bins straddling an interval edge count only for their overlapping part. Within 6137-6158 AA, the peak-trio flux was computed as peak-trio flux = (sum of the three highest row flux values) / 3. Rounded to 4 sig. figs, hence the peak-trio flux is 2.127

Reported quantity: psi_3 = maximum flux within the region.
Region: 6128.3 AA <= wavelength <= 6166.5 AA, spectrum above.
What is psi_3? 2.21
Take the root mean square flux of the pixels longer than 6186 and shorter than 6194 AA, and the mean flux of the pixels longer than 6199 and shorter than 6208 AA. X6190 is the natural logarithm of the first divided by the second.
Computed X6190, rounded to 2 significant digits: 0.058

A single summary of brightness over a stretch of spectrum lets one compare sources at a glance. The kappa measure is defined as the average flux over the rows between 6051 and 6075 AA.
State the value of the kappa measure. 2.14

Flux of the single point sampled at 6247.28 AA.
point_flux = 2.05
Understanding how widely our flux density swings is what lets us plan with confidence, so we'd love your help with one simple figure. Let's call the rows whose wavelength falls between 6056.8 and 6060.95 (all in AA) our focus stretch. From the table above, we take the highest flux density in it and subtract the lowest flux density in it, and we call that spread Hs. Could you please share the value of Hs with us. 0.27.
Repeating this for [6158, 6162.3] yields 0.15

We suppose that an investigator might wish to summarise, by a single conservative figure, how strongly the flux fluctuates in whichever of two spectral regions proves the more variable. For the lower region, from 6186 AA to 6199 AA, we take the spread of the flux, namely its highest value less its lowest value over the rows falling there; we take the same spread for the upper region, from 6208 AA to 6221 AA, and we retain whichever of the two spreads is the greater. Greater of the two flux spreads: 0.4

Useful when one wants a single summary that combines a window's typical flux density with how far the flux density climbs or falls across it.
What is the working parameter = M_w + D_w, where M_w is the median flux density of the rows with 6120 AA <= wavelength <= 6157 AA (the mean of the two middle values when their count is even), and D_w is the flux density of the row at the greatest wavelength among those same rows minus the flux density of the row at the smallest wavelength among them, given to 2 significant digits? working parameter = 2.0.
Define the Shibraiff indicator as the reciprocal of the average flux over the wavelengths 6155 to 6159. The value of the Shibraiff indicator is 0.489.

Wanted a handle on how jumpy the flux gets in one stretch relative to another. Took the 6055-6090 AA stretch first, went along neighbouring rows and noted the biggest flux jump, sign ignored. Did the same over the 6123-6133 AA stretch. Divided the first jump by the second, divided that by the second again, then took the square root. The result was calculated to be 2.1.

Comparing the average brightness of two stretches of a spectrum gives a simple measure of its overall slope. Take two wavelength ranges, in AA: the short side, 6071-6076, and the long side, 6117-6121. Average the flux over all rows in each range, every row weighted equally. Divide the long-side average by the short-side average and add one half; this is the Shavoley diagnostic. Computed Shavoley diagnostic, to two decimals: 1.40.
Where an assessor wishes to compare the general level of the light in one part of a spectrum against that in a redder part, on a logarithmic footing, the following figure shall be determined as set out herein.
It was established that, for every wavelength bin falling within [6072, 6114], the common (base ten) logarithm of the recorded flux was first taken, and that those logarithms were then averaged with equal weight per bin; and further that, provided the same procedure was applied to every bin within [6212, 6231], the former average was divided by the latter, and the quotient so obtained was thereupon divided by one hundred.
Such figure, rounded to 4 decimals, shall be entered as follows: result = 0.0099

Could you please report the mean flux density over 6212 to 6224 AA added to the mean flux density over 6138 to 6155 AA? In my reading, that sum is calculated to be 3.94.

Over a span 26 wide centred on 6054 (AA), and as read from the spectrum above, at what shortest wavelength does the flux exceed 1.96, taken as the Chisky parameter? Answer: 6043.53 AA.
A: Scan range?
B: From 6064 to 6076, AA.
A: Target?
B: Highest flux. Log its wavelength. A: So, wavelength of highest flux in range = 6070.03 AA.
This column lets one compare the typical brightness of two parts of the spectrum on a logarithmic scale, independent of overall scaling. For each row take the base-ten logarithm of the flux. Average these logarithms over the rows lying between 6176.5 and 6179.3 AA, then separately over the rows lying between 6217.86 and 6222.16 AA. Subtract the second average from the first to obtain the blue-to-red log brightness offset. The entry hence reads -0.046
